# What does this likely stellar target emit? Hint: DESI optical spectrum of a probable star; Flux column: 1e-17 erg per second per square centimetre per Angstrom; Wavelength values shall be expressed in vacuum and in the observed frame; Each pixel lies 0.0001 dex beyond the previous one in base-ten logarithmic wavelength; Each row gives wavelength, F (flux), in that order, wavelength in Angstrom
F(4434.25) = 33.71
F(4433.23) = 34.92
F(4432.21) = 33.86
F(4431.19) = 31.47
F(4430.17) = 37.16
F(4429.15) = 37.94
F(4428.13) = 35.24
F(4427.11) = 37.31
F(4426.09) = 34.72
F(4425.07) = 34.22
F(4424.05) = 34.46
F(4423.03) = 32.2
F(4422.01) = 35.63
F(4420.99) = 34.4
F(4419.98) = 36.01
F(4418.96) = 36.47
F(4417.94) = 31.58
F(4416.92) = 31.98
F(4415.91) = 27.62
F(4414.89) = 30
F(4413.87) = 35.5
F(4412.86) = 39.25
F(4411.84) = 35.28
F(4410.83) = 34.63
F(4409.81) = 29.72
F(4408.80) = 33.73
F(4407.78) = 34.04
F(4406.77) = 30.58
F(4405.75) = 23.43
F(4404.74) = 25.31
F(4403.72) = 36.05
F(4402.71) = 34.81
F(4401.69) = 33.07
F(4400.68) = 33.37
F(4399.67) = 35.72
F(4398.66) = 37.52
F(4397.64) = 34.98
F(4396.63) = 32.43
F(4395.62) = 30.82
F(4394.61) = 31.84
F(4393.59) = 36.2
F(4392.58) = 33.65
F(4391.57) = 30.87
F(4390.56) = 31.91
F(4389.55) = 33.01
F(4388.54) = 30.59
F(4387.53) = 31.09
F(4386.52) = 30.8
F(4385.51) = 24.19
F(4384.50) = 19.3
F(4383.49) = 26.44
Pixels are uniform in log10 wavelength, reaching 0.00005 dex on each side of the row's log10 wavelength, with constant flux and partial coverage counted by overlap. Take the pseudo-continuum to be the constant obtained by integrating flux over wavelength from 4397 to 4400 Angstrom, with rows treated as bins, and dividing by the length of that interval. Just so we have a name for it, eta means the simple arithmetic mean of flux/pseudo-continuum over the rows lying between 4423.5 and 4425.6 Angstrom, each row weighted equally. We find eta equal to 0.96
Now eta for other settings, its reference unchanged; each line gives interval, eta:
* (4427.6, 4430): 1.02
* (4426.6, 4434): 0.99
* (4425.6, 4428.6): 1.00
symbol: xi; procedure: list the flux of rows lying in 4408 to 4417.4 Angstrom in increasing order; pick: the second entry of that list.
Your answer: 29.72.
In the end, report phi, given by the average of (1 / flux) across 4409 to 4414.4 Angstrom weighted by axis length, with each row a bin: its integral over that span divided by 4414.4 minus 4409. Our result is 0.0290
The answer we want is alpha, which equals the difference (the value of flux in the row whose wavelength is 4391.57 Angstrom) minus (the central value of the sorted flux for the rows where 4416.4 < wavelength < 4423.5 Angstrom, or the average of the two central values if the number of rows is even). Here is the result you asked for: -3.5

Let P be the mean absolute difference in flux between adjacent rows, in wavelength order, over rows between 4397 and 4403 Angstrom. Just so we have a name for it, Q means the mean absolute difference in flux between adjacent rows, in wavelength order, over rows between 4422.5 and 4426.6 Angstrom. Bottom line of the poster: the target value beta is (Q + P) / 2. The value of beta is 1.4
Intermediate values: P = 1.7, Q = 1.00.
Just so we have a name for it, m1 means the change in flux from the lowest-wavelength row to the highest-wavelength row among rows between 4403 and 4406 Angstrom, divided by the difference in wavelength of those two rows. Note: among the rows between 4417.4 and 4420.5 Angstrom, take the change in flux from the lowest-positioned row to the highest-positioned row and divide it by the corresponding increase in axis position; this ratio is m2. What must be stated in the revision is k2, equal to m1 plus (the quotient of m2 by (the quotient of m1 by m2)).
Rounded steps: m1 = -6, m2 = 2.2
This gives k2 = -7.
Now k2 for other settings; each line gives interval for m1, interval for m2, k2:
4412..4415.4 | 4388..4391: -5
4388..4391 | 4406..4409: 4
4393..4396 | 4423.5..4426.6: -3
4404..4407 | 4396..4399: 5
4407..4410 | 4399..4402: -3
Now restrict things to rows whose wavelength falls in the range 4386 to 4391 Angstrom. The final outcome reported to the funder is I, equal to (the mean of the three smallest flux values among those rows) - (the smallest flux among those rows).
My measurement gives 0.2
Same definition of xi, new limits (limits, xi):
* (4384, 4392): 24.19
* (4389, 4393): 31.91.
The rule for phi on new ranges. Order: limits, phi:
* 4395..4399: 0.0298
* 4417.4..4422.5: 0.0288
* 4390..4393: 0.0312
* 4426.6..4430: 0.0271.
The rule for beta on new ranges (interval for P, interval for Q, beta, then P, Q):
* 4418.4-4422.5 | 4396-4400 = 1.7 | 1.1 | 2.30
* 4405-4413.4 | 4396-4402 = 2.7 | 3.5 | 1.91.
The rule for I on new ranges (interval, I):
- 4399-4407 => 3.0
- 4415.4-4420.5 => 2.8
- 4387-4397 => 0.2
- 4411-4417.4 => 2.2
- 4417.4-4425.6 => 1.1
